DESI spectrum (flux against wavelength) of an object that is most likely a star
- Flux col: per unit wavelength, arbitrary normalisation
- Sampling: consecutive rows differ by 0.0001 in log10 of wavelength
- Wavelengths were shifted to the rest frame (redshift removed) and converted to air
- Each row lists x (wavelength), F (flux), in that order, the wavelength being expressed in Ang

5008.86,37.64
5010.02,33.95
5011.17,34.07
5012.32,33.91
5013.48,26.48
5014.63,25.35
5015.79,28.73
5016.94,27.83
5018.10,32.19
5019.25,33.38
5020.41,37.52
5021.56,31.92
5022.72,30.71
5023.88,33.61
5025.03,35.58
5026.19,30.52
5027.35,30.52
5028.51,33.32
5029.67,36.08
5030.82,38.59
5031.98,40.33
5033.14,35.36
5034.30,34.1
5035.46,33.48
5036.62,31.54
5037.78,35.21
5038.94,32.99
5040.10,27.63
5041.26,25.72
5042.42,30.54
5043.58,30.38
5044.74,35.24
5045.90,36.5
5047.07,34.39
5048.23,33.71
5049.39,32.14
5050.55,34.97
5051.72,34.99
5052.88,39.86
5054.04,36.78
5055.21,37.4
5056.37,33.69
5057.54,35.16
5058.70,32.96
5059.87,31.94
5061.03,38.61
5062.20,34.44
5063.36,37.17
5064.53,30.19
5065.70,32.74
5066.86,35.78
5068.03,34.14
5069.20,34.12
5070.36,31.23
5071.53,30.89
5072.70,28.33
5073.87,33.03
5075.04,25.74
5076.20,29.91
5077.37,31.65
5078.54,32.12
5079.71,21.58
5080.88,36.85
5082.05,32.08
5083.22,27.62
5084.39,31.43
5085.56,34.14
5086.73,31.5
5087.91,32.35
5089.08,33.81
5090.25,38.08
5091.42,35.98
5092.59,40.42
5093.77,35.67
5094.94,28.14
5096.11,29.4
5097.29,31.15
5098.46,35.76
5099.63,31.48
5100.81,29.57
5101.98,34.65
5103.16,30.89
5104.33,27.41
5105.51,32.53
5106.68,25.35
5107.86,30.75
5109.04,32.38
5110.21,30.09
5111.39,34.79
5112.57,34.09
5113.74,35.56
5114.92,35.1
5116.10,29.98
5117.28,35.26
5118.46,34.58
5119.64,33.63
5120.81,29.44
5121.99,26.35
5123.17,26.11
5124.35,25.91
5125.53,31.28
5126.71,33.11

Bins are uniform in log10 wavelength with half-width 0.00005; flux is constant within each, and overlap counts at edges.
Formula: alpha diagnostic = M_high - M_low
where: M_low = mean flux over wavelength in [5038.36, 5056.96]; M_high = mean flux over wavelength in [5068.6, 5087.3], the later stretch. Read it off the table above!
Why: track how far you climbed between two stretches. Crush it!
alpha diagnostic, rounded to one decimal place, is -2.8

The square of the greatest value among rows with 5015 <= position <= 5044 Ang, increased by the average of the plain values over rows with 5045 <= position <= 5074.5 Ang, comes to 1661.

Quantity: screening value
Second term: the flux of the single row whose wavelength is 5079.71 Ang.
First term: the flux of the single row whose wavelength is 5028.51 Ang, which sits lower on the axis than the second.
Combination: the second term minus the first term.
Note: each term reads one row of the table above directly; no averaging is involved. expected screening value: -11.7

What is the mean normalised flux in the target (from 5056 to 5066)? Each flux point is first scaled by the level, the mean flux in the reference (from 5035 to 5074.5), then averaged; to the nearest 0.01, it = 1.02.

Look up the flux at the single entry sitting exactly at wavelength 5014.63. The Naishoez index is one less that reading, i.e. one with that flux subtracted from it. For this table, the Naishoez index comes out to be -24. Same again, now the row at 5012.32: -33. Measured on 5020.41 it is -37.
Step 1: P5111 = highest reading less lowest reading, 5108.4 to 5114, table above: 5.5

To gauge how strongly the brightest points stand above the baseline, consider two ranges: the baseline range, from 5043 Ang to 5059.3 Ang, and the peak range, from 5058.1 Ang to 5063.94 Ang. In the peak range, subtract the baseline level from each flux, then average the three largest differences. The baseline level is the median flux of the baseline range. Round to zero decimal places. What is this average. 2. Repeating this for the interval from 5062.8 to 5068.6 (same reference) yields 1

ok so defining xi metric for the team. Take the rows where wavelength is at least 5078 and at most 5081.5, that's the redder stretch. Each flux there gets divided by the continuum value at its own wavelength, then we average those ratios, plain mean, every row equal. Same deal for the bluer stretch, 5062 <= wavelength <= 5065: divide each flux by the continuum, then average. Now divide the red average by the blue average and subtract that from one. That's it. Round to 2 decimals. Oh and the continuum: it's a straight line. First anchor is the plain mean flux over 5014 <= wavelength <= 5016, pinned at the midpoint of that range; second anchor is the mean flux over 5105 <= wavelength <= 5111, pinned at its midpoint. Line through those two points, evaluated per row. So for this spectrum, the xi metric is 0.13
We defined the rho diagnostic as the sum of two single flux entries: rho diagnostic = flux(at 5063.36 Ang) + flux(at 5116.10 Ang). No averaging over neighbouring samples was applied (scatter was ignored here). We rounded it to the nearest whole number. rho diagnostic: 67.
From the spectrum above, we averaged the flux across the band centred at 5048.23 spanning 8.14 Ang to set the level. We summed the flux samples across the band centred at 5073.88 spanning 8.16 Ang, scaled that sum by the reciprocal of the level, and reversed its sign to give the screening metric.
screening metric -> -6.10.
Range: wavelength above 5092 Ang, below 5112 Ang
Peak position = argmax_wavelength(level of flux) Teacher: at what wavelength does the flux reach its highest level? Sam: 5092.59 Ang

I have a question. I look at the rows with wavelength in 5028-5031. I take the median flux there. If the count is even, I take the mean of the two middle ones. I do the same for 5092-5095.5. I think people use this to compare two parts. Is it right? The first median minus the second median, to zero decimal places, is 0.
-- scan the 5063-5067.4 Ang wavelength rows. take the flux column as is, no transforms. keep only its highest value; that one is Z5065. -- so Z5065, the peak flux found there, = 37.17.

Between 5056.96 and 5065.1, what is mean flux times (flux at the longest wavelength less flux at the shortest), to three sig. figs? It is -171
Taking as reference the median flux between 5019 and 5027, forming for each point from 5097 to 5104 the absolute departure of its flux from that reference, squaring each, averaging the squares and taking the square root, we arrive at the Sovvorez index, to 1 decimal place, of 2.5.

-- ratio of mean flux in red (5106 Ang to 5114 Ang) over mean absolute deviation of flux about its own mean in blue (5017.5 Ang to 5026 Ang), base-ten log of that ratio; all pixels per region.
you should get 1.27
